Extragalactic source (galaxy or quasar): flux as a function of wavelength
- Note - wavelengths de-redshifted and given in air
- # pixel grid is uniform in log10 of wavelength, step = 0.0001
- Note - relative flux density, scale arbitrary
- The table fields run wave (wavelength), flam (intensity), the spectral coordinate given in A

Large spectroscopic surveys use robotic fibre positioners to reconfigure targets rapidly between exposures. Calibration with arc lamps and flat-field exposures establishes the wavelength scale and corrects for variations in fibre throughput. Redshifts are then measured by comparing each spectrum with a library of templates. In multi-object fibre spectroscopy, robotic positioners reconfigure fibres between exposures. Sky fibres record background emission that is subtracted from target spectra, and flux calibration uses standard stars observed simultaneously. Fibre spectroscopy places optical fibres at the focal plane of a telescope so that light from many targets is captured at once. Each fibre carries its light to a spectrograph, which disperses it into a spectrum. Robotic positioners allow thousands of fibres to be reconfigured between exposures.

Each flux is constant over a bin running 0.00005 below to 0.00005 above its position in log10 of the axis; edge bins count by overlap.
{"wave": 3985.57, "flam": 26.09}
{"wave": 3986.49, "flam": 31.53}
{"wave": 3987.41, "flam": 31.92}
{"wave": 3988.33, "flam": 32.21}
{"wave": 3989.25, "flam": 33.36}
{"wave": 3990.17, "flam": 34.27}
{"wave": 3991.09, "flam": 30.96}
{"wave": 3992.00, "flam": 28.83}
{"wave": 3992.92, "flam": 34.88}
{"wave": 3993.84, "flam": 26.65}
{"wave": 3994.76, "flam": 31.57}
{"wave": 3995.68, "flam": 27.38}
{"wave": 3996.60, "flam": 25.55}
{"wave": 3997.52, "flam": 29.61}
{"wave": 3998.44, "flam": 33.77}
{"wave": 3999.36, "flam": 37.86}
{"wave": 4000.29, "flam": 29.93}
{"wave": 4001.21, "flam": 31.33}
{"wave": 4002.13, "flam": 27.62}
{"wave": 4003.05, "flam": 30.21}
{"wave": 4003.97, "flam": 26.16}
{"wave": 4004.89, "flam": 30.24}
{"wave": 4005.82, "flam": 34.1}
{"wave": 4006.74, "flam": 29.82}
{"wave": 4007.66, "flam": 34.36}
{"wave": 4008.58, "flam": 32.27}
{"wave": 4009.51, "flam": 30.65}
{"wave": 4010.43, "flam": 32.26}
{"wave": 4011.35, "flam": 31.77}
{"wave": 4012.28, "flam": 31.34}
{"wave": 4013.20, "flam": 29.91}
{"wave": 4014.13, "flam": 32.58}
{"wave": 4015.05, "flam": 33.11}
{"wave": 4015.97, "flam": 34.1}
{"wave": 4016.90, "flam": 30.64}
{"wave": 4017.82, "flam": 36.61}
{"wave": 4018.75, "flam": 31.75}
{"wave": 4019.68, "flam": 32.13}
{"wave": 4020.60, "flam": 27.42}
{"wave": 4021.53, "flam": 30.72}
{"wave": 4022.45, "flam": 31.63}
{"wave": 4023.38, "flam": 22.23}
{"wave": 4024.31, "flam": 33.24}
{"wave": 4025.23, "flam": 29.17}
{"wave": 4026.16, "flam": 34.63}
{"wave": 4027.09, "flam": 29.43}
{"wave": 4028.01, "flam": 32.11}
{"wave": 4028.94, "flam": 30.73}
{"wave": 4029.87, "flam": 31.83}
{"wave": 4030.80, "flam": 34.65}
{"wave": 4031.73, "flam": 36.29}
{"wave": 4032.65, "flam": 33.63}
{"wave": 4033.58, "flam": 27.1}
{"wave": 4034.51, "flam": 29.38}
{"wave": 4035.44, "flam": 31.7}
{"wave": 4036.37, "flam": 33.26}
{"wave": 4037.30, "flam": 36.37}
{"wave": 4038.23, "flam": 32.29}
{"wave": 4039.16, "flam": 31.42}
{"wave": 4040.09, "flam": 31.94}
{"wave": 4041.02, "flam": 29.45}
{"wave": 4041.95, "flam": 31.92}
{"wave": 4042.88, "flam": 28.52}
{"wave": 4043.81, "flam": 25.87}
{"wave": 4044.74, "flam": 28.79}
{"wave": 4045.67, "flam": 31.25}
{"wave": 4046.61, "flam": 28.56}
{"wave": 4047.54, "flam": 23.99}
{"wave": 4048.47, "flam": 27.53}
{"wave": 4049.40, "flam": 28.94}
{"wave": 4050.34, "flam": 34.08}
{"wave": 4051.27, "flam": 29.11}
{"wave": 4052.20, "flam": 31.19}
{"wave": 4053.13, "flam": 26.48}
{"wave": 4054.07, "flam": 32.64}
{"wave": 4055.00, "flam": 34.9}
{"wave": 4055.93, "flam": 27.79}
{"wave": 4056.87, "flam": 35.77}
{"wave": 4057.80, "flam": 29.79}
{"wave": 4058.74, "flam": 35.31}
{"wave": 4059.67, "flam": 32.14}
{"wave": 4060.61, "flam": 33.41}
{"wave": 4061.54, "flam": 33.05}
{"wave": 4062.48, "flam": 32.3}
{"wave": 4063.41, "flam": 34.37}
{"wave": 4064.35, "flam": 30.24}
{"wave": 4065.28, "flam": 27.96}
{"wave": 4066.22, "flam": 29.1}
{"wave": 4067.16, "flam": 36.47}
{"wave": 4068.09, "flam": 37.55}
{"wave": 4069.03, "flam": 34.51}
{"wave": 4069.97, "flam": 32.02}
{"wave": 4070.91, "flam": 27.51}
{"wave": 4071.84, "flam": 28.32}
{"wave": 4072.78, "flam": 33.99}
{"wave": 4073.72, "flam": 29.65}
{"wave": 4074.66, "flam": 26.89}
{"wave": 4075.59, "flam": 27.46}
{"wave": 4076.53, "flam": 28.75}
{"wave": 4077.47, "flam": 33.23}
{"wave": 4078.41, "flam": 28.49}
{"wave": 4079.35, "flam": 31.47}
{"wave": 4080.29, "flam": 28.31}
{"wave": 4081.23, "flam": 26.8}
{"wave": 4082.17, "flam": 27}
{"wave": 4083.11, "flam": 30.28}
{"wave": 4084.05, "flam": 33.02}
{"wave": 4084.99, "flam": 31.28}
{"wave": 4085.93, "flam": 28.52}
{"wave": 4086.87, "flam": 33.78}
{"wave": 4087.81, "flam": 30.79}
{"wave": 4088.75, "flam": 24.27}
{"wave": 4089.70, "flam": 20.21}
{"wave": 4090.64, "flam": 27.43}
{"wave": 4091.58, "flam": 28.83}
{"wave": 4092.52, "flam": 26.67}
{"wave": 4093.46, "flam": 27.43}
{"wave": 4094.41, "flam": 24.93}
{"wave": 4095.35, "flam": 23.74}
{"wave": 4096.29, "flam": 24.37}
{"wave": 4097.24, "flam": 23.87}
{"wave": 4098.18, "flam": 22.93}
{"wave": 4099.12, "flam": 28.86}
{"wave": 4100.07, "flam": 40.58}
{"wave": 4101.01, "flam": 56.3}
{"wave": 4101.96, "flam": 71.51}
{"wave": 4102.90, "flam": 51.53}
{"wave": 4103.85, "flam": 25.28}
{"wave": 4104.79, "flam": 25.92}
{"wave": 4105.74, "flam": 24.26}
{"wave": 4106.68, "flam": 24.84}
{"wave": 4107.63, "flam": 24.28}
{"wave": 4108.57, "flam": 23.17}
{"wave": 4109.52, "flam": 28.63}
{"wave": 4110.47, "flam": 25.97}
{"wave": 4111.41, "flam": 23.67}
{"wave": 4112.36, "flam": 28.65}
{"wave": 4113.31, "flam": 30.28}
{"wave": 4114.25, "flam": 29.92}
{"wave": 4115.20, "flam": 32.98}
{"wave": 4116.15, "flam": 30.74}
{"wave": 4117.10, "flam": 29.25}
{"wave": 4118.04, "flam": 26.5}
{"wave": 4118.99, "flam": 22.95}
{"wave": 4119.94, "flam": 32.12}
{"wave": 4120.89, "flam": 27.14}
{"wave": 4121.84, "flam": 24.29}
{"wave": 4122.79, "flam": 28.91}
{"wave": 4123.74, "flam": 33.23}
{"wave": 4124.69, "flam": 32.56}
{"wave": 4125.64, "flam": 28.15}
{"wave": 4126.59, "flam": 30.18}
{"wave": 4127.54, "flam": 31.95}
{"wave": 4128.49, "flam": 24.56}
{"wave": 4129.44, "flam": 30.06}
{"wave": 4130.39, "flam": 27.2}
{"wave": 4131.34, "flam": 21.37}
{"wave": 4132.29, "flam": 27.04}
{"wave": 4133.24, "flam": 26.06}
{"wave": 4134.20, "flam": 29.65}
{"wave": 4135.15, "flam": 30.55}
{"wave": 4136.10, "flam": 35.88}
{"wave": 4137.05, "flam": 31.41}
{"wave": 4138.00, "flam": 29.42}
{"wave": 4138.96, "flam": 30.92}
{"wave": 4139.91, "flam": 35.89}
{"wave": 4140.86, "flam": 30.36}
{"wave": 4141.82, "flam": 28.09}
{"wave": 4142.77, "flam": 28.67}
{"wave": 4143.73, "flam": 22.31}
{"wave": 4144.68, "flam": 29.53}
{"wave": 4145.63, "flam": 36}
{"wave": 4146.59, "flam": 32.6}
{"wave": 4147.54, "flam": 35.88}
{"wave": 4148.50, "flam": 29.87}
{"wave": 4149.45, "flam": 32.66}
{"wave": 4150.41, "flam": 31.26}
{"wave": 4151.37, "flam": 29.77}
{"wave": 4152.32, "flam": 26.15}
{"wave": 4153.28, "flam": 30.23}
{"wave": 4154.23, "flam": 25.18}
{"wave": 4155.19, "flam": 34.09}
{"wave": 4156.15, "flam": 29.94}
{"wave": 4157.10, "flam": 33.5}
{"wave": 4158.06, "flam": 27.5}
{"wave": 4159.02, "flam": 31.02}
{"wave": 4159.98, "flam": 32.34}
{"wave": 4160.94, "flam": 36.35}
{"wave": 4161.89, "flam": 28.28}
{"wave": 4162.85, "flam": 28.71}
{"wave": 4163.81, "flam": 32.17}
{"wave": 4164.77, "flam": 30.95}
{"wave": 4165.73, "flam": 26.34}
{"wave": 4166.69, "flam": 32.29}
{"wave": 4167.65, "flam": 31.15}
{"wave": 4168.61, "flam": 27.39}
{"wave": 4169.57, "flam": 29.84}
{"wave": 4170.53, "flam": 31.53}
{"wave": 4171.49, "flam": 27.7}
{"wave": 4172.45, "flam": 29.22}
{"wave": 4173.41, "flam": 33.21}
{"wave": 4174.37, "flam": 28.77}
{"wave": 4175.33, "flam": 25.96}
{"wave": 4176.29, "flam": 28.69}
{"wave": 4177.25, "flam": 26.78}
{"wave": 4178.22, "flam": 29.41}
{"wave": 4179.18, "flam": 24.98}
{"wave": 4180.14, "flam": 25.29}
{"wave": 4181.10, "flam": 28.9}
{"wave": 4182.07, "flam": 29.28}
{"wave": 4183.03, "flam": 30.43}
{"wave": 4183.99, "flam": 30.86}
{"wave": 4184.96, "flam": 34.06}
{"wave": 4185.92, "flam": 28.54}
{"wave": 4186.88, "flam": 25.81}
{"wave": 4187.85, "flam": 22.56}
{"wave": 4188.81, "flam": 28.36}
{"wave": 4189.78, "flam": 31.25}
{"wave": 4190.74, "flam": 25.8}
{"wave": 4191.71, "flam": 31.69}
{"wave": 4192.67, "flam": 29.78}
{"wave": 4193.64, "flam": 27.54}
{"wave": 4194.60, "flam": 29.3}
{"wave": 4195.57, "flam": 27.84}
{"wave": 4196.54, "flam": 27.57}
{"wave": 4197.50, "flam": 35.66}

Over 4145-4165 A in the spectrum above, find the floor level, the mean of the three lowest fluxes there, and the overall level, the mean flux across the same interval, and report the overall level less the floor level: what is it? 5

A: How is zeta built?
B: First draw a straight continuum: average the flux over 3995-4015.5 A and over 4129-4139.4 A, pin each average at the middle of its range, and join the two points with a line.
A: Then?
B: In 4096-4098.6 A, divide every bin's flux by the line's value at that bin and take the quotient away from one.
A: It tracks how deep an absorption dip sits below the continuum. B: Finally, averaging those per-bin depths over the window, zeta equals 0.20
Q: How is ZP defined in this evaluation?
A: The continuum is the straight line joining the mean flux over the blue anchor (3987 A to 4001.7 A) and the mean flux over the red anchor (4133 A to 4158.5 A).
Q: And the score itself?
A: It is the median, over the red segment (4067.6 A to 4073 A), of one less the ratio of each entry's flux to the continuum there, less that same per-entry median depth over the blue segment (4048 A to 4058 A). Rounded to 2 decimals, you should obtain -0.11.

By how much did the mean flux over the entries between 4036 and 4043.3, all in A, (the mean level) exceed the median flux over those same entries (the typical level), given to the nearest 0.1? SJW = 0.0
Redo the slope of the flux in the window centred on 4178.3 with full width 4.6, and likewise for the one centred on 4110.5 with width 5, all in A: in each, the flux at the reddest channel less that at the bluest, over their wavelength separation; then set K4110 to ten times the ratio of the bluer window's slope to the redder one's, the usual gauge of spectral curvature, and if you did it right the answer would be -16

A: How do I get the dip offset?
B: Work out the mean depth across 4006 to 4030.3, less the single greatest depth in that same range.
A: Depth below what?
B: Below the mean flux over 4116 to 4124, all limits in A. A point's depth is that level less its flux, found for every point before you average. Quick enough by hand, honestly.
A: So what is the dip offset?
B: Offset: -9.2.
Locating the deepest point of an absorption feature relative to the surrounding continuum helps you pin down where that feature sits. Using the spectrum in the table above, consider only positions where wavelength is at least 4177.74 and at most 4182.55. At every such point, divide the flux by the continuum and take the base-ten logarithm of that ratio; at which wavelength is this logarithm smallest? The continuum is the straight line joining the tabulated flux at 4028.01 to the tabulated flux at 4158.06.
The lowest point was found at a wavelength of 4179.18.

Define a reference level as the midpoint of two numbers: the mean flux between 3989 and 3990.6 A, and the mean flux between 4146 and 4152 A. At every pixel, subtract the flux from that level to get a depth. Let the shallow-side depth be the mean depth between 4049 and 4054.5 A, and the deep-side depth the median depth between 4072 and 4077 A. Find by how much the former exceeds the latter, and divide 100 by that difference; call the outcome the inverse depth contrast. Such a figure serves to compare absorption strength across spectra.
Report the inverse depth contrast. -60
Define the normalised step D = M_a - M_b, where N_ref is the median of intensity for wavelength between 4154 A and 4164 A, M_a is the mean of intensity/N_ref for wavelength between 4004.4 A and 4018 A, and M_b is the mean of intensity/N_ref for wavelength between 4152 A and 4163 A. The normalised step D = 0.06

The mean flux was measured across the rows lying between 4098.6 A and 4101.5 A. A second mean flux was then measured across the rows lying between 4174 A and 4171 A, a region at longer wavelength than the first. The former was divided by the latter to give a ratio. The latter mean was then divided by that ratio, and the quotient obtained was 22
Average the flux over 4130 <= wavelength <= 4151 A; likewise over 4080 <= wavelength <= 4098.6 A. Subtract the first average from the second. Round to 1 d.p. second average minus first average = -2.9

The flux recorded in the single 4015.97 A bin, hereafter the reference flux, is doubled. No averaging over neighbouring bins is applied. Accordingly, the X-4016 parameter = 68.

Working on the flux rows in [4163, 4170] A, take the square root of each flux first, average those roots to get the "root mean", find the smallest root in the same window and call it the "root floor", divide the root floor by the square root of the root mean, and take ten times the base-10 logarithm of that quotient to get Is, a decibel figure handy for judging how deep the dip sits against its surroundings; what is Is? 3.41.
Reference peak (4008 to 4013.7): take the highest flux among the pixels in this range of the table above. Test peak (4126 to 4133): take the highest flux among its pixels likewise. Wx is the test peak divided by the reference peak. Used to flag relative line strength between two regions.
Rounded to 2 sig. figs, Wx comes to 0.99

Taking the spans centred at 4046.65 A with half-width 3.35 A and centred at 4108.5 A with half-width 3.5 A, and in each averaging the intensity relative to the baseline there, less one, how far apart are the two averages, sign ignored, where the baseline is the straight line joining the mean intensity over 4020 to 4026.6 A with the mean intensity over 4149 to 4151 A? 0.12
